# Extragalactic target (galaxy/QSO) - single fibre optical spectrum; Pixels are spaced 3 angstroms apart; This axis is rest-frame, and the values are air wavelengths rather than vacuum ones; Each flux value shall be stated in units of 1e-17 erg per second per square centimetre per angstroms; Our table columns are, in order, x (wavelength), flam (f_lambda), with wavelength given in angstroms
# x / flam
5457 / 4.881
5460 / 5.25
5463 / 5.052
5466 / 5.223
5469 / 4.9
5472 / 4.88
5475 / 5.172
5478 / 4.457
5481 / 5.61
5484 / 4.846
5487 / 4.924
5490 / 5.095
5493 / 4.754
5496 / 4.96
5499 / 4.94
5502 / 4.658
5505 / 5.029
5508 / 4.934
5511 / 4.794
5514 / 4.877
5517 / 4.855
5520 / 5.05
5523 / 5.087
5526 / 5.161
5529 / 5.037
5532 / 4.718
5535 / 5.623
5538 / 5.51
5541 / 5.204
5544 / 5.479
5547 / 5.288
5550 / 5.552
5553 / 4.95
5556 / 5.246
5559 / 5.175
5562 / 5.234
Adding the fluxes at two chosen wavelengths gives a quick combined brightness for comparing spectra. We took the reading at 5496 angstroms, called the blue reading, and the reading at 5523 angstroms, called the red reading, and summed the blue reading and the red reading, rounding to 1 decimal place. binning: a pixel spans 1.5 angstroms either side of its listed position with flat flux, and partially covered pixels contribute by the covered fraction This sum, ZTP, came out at 10.0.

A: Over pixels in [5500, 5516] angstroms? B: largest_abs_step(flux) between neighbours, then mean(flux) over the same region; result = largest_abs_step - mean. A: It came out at -4.49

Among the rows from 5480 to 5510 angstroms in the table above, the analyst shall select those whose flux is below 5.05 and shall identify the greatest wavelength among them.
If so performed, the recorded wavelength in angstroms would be 5508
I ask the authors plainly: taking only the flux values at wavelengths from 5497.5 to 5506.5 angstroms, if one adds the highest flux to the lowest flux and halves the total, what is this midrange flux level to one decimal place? 4.8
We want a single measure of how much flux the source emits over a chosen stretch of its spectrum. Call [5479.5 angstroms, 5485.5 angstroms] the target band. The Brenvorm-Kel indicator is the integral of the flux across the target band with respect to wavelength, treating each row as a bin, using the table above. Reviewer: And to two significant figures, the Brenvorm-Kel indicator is 31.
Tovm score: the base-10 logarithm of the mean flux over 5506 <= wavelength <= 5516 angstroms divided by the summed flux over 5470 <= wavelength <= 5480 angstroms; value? -0.47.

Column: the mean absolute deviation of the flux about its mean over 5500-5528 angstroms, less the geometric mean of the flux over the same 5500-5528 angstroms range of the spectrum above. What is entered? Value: -4.8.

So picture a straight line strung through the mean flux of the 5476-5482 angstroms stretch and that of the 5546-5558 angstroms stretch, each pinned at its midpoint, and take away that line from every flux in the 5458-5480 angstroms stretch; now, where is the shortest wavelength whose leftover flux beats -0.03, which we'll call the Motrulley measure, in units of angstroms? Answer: 5460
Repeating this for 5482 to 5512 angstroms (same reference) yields 5490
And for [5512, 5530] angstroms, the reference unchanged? 5526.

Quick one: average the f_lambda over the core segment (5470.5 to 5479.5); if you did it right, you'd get 4.84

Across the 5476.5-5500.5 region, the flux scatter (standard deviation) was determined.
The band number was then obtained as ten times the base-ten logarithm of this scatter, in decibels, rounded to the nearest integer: -5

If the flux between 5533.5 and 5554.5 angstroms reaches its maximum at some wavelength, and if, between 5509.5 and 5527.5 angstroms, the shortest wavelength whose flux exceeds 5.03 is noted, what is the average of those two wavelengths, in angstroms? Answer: 5527.5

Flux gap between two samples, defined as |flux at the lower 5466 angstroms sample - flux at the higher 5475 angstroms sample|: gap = 0.05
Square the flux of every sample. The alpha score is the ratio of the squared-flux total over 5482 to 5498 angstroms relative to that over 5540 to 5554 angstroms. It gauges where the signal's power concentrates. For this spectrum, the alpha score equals 0.861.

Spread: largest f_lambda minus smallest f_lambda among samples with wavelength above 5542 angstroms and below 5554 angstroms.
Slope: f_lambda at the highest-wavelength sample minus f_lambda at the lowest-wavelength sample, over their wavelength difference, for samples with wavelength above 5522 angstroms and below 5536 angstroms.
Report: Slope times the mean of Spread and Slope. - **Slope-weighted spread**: 0.014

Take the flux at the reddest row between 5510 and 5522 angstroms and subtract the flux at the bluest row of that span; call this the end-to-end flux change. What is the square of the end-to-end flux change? 0.066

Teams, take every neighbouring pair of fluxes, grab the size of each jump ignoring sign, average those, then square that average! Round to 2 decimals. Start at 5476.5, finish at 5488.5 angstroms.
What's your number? 0.44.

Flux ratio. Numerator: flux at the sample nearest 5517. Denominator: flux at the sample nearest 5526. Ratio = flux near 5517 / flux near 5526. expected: 0.94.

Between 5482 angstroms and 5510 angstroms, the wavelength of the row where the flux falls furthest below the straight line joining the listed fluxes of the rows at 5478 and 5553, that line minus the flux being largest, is 5502 angstroms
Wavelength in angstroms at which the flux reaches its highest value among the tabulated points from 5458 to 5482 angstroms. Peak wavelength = 5481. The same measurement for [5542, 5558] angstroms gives 5550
